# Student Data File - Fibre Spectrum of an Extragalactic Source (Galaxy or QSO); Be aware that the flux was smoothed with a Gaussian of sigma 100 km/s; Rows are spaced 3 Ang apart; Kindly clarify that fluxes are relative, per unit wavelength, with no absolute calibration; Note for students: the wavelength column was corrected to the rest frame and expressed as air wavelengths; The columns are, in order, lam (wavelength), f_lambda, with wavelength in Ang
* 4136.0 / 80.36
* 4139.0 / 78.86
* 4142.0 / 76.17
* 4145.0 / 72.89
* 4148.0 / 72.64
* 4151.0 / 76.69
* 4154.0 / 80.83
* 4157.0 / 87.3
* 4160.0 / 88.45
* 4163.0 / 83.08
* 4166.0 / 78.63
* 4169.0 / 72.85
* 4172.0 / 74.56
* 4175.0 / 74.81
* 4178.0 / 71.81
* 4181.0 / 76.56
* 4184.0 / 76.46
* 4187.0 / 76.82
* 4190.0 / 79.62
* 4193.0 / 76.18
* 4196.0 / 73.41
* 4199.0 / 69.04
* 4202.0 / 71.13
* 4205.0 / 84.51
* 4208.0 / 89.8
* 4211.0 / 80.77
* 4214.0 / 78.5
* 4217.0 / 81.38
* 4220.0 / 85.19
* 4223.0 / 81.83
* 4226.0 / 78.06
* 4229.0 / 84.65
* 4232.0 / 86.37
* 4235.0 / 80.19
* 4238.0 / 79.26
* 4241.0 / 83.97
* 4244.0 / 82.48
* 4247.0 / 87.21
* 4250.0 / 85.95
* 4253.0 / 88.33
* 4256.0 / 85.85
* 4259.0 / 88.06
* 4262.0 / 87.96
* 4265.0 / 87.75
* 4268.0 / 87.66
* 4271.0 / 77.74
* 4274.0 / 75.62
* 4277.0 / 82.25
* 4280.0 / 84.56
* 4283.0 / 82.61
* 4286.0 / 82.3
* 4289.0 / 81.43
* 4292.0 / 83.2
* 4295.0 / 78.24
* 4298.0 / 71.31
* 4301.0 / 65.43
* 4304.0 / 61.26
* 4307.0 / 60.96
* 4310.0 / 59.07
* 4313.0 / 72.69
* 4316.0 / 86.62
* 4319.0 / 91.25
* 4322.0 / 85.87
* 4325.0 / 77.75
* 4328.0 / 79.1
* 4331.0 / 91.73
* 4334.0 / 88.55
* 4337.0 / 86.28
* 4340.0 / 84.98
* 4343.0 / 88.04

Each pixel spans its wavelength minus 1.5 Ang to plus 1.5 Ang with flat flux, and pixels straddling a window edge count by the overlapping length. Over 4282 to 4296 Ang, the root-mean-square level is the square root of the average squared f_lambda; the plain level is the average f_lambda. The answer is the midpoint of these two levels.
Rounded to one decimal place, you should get 81.6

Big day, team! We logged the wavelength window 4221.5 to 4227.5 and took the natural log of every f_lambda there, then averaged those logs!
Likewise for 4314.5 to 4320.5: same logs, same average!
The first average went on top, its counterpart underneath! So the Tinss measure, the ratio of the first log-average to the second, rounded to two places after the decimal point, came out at 0.98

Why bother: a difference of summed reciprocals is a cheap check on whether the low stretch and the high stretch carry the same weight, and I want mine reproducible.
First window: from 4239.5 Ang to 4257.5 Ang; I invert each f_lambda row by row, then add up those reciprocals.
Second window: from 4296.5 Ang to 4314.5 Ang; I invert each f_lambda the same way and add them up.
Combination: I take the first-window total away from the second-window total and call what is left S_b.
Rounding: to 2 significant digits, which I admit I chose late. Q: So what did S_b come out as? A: 0.023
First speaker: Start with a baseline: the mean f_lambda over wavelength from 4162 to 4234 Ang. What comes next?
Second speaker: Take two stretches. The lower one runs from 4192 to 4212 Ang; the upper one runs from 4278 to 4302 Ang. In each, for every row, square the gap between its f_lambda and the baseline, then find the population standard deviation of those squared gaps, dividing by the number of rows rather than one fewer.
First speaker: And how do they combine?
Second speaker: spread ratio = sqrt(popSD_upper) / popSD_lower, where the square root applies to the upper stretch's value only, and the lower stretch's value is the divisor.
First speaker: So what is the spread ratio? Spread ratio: 0.17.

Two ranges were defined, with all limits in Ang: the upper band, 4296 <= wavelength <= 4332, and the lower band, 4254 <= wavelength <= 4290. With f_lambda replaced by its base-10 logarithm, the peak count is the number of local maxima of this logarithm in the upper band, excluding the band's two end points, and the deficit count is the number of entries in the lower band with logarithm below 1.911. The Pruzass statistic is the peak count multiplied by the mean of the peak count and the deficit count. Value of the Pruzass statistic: 2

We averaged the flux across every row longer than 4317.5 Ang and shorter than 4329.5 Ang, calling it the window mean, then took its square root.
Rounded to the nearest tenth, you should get 9.1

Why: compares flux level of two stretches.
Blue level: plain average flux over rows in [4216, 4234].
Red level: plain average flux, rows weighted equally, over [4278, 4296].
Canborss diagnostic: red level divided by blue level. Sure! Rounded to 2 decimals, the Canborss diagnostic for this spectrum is 0.99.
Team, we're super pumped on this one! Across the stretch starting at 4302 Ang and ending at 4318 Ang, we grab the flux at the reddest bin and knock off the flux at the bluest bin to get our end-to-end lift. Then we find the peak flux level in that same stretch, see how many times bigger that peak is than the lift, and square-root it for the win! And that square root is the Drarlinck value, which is 1.8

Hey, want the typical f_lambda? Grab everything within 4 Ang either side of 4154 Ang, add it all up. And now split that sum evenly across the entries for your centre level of 82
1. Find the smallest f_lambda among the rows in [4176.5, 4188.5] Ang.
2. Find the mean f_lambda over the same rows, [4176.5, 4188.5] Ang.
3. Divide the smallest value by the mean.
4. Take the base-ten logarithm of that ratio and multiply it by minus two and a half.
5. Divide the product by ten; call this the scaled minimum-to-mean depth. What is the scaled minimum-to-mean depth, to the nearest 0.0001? 0.0053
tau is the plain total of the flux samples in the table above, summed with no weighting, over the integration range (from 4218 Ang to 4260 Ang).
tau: 1177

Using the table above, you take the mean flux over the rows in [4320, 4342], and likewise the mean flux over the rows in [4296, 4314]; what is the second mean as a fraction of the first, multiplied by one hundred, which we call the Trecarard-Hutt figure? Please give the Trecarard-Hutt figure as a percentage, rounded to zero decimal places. 77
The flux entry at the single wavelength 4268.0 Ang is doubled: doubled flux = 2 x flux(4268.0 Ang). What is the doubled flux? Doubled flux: 175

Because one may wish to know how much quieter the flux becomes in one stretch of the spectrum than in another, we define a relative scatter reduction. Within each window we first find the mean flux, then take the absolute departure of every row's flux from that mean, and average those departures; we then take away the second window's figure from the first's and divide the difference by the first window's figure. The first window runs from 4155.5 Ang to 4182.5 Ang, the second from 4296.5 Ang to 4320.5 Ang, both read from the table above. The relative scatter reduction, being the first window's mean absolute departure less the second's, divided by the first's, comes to -0.85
